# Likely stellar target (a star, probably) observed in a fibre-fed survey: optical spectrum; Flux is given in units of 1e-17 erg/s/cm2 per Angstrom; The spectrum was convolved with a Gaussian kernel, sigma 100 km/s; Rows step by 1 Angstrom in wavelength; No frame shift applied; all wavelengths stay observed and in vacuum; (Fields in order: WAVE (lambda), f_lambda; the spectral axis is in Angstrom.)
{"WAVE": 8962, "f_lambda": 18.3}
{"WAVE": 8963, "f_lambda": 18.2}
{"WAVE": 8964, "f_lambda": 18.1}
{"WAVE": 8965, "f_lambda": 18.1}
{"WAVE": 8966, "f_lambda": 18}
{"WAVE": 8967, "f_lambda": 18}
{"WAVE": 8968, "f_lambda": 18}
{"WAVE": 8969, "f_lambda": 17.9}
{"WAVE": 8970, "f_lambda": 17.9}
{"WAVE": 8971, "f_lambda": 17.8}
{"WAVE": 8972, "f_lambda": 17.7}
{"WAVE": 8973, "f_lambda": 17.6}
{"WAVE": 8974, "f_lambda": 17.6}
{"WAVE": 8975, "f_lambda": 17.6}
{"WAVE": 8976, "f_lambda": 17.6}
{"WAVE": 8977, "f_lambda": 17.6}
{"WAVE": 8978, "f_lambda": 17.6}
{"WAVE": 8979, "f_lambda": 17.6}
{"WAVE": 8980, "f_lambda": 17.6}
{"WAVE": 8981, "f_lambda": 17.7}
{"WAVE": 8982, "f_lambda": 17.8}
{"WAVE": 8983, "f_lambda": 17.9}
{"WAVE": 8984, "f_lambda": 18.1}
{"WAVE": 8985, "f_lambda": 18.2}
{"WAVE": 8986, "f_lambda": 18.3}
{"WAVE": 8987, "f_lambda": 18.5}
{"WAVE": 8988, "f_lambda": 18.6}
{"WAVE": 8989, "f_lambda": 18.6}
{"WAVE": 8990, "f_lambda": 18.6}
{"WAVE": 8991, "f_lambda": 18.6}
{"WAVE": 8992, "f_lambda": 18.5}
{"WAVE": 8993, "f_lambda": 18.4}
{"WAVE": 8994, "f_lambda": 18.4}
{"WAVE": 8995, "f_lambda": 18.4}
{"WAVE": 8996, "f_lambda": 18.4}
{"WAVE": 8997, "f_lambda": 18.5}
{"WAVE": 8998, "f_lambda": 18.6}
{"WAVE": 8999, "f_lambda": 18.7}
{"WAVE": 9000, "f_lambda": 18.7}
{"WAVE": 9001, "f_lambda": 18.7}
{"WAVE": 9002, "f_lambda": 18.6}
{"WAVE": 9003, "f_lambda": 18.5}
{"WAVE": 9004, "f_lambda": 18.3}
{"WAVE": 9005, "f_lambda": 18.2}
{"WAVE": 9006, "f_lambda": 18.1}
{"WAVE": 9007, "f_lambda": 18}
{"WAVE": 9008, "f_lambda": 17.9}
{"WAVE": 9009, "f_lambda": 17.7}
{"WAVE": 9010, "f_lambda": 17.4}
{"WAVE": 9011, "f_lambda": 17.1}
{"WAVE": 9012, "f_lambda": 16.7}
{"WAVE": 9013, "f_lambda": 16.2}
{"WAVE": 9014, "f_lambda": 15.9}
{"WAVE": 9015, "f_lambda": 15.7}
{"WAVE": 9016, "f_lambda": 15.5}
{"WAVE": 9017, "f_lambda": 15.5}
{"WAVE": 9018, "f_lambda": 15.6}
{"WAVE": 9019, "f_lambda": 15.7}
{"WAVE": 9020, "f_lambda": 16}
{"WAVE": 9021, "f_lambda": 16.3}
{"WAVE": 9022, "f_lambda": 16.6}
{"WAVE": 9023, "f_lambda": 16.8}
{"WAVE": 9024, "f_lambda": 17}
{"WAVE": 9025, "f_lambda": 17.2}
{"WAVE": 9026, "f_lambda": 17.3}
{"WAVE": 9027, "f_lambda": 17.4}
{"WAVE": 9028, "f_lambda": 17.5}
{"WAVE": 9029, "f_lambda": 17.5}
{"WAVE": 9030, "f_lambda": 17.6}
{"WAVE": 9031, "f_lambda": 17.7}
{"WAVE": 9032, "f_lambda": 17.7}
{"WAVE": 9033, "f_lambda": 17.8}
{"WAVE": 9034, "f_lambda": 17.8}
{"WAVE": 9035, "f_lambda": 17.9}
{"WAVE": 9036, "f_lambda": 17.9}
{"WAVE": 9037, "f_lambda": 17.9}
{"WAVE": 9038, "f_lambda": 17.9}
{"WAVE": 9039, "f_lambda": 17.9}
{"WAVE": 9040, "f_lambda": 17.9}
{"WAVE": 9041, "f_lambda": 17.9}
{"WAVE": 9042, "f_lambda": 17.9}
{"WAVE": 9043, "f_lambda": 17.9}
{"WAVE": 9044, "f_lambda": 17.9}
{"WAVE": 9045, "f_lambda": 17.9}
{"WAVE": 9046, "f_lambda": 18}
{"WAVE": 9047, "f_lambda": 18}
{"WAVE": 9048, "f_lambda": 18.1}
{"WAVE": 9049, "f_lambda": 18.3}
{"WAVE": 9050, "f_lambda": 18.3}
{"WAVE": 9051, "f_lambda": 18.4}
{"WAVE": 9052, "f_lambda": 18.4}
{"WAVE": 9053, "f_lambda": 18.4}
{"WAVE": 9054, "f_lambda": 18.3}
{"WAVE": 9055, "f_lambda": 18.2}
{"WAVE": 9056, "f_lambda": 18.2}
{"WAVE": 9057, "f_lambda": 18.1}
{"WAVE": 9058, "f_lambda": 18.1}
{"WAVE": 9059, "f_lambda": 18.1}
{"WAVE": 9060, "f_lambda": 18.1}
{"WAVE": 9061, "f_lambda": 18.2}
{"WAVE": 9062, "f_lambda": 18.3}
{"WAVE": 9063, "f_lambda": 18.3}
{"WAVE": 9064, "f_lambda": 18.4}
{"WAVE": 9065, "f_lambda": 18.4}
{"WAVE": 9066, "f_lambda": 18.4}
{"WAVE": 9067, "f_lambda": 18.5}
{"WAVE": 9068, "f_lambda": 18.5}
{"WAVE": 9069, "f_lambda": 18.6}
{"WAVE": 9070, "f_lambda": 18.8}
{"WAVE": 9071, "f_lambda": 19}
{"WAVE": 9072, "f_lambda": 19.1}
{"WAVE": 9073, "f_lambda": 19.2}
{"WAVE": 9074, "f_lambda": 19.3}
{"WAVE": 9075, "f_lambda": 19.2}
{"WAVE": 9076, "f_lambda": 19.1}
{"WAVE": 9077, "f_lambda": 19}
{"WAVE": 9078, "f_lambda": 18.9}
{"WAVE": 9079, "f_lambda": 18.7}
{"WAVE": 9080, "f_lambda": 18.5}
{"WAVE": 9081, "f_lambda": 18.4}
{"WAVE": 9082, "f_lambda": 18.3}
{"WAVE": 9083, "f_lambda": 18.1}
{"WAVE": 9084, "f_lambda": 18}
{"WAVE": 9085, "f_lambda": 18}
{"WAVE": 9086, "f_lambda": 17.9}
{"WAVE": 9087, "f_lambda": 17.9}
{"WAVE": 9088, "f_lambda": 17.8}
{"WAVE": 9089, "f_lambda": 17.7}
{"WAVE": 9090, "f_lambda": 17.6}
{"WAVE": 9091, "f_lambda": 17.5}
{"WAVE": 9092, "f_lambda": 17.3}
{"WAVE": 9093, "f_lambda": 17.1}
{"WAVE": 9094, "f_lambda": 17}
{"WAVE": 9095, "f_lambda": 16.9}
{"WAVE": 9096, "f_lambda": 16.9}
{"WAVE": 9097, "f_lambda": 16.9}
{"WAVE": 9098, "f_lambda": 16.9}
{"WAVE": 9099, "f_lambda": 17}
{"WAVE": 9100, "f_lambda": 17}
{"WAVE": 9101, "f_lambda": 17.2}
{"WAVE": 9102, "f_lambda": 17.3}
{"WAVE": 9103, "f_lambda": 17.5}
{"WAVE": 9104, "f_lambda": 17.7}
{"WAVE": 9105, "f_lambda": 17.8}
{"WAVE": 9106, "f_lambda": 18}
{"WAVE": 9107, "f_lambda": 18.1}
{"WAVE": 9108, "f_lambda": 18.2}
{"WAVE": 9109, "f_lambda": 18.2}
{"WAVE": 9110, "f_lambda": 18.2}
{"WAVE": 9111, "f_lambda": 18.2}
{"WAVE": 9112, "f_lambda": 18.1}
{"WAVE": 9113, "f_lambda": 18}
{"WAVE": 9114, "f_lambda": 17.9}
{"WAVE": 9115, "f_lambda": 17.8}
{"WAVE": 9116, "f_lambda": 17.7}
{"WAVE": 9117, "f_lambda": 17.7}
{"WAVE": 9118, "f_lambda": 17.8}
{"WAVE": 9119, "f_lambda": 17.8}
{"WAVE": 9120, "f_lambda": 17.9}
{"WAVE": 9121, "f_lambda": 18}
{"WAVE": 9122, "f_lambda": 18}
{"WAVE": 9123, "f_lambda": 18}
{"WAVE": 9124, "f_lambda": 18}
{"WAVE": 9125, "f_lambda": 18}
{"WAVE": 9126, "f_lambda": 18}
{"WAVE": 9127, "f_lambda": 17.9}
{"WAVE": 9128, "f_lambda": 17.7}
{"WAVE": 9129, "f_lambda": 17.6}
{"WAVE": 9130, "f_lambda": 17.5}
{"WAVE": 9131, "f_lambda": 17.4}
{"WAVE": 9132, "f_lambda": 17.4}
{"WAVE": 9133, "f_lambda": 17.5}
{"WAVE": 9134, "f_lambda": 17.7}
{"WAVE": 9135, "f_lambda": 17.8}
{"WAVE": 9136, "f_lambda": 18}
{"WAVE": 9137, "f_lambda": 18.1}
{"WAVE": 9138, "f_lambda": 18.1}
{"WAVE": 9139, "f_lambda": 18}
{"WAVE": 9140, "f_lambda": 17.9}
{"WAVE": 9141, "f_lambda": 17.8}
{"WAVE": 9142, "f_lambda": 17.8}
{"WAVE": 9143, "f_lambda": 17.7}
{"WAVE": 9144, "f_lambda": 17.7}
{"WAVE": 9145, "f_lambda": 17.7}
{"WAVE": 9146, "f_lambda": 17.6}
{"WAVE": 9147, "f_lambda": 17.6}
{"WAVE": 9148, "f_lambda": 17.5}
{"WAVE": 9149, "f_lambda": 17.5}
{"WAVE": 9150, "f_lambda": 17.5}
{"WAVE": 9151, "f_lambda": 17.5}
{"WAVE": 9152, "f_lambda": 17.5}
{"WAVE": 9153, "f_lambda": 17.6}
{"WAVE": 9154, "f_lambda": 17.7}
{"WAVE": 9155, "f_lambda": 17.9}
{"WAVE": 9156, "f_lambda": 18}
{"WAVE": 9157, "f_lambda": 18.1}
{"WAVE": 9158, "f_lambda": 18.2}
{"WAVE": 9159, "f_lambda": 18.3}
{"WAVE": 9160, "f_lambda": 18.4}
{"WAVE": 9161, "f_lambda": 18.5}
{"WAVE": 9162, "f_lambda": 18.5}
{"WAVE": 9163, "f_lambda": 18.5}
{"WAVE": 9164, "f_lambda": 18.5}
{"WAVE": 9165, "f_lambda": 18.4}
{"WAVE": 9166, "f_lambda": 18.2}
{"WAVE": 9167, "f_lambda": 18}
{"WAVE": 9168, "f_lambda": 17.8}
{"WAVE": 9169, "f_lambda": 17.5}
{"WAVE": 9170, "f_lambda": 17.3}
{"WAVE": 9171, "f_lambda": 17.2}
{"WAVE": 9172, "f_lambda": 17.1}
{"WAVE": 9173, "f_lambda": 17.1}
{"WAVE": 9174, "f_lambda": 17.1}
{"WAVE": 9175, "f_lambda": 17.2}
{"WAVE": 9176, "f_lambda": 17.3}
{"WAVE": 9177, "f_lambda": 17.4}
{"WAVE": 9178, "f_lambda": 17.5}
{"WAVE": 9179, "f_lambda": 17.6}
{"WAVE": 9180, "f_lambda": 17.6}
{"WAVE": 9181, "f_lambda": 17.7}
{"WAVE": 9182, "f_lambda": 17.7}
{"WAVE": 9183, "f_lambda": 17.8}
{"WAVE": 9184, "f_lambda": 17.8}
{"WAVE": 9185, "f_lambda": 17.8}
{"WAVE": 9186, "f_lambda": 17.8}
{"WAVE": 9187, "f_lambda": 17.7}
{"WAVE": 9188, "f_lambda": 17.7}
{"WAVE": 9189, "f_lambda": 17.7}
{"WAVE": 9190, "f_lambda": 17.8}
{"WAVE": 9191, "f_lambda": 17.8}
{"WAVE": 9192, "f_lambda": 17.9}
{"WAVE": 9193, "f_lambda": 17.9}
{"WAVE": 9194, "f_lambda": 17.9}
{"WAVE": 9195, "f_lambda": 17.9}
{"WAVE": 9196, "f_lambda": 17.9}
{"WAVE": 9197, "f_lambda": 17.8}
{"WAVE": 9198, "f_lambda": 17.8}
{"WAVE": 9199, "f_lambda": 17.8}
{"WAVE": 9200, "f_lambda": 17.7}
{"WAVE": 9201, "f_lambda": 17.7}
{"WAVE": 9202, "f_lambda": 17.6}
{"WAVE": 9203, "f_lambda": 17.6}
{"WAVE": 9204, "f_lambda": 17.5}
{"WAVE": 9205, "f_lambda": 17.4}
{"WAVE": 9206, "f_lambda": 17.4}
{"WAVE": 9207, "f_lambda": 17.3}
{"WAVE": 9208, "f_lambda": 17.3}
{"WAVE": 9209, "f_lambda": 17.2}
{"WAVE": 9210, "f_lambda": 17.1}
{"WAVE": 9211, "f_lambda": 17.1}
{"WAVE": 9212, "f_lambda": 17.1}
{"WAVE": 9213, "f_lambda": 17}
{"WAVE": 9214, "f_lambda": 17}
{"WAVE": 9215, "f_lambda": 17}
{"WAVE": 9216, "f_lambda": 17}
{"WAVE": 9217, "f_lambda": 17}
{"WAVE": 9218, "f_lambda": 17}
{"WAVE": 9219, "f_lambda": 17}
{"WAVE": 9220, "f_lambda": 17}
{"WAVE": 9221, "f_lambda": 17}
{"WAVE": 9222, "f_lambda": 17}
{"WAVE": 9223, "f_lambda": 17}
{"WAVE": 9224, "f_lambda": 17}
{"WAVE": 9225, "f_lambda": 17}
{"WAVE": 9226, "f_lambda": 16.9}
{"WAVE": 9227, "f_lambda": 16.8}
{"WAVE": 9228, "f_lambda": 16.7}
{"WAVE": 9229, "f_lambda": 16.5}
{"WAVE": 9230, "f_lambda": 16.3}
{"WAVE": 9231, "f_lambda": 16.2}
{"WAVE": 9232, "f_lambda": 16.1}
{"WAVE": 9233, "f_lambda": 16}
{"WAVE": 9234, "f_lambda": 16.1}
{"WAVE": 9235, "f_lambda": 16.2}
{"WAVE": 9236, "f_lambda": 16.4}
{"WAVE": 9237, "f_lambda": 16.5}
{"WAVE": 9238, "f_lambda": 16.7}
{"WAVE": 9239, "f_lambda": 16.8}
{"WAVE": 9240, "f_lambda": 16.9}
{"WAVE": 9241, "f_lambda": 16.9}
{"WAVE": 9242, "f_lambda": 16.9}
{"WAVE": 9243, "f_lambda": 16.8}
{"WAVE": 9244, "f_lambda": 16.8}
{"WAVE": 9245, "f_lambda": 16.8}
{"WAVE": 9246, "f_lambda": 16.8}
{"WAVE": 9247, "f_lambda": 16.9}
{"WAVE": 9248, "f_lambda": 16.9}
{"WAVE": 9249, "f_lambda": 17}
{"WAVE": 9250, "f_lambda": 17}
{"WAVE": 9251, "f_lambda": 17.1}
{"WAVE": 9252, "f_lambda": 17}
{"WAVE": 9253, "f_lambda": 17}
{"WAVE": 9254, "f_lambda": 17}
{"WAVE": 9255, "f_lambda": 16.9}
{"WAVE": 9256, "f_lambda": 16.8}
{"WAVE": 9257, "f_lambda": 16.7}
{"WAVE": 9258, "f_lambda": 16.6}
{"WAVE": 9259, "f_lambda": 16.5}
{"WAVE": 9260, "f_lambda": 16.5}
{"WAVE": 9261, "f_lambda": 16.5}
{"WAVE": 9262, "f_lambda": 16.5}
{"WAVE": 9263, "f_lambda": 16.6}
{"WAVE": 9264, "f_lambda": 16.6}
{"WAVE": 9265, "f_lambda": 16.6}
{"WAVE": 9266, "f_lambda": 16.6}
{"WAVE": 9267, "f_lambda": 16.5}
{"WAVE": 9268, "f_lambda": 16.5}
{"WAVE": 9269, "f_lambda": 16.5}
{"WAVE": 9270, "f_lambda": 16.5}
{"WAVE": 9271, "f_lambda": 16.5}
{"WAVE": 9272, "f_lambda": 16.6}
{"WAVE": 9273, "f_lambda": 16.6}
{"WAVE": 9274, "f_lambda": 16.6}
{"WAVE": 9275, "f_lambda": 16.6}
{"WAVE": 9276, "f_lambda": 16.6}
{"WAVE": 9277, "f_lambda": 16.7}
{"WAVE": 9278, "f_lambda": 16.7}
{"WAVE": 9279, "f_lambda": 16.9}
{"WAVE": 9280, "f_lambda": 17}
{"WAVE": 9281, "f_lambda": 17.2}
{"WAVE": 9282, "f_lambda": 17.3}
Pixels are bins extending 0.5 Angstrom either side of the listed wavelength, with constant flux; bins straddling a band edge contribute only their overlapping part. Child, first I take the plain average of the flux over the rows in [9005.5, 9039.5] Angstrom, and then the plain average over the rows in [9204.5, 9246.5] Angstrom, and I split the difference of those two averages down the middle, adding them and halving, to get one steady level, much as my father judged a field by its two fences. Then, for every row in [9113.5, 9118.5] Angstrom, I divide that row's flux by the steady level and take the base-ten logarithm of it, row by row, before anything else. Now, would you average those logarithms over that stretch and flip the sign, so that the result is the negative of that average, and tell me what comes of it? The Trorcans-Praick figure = -0.021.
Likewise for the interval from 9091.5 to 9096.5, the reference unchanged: -0.002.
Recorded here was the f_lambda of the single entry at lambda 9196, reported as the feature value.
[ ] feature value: 17.9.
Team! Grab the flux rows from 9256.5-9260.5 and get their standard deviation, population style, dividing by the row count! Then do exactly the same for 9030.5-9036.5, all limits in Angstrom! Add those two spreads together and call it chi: 0.16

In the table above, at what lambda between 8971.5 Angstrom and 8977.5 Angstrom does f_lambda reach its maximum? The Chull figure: 8972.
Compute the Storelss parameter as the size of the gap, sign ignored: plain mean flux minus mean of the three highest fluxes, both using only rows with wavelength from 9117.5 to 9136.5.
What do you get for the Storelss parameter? 0.21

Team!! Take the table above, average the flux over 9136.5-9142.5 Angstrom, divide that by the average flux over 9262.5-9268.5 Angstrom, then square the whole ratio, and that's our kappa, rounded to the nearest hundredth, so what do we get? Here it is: 1.17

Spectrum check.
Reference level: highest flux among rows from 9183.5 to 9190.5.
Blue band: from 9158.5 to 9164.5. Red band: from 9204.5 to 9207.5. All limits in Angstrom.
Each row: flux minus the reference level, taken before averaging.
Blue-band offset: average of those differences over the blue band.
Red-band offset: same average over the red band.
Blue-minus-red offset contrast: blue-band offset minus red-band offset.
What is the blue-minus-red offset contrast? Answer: 1.1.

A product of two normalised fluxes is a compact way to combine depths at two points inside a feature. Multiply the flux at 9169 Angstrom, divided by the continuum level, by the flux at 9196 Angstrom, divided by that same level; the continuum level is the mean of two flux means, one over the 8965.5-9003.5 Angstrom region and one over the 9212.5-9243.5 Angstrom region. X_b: 1.03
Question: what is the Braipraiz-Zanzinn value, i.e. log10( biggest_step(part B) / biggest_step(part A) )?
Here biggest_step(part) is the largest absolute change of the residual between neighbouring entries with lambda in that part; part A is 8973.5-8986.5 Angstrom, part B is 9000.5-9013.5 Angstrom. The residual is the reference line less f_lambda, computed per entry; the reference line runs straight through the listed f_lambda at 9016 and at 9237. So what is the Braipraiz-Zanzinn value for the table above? 0.41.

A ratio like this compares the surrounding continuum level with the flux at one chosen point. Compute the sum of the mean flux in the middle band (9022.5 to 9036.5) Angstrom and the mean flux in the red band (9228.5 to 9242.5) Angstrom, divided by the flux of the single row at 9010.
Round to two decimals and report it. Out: 1.95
